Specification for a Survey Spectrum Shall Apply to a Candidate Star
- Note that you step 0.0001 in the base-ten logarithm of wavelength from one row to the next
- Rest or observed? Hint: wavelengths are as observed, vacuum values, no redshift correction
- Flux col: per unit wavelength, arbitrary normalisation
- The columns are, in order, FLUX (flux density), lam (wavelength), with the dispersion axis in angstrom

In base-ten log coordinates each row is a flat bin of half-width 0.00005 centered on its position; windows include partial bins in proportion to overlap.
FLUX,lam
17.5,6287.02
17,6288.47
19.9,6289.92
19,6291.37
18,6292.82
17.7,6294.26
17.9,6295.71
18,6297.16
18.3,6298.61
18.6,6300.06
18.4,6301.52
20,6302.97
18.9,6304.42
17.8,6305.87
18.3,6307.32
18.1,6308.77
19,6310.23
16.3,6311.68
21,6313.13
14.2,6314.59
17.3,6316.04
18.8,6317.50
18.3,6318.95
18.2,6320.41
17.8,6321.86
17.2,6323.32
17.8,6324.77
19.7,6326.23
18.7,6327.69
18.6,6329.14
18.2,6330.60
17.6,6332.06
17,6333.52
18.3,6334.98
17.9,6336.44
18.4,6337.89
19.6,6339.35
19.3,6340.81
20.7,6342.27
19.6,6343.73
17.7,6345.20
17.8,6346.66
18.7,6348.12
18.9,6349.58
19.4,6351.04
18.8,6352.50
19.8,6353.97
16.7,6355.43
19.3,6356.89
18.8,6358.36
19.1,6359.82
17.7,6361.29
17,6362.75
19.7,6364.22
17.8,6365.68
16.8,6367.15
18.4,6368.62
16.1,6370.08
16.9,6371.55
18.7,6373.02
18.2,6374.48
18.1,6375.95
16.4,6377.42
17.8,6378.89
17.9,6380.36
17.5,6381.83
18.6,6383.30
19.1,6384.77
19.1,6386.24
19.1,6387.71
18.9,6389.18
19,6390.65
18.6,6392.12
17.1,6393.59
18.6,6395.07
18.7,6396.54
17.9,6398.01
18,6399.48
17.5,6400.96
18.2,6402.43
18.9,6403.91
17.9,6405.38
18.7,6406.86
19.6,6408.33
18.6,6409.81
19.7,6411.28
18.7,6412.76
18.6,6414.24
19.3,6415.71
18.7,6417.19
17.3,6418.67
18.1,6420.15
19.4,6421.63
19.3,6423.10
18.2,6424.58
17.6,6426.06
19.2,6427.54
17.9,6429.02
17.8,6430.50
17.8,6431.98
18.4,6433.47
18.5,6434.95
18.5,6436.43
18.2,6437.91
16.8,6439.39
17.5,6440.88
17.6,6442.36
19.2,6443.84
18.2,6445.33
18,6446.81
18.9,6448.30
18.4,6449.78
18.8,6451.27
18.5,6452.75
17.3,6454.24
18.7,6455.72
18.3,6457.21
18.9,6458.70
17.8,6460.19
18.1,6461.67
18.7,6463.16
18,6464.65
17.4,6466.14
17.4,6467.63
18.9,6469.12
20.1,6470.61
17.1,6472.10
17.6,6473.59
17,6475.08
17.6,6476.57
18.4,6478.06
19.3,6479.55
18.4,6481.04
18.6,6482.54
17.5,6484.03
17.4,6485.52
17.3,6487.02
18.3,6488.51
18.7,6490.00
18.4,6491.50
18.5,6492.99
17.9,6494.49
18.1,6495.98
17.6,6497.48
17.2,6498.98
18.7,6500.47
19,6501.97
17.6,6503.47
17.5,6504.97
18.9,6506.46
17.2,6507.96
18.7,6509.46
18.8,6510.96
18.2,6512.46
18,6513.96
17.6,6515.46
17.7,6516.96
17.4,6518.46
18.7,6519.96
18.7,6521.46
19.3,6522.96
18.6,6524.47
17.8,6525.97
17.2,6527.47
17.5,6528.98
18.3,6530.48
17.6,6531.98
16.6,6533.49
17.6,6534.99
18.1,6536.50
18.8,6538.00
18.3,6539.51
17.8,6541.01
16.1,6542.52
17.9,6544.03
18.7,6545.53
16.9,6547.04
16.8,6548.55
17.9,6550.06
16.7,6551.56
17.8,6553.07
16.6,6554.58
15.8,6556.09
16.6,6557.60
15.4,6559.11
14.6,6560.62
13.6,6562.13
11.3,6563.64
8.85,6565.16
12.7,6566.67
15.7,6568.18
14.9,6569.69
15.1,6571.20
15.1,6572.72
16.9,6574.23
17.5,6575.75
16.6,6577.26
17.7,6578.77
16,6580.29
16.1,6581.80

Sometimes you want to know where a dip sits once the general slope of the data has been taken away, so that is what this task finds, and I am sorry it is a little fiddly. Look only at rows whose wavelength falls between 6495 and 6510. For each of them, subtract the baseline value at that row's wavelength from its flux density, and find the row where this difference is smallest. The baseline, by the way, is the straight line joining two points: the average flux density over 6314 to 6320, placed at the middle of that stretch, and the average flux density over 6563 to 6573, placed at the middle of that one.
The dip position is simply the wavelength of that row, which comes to 6498.98 angstrom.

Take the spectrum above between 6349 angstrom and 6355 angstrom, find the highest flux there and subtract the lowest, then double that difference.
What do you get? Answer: 2.0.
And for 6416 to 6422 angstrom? 4.2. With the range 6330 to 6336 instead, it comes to 2.6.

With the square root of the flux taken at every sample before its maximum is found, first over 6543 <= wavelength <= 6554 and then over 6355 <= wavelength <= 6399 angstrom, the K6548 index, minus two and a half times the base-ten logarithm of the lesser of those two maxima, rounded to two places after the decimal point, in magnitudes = -1.59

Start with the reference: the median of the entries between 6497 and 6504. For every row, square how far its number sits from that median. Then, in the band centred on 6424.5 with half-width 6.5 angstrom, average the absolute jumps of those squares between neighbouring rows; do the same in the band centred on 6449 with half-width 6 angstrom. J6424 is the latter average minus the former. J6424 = -0.4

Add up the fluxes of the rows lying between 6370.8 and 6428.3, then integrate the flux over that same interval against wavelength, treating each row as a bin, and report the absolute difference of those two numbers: 340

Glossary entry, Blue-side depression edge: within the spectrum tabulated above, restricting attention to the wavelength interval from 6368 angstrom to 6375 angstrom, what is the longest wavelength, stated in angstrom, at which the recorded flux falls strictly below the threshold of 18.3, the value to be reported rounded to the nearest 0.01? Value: 6374.48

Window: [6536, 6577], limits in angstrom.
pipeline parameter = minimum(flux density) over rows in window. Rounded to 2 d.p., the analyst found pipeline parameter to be 8.85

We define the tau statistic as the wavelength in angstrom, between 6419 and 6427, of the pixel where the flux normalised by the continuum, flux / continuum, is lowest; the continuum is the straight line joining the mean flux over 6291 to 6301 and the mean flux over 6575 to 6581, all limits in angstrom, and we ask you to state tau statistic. 6426.06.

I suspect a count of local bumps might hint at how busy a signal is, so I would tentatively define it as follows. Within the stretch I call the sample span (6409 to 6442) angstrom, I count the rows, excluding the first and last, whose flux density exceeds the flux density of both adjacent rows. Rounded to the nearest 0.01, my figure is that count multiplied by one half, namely 2.00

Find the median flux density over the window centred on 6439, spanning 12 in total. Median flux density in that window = 18.3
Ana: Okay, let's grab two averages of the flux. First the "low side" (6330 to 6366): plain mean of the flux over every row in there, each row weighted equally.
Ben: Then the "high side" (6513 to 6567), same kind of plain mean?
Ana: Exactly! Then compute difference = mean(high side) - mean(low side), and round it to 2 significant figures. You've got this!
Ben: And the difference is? -1.7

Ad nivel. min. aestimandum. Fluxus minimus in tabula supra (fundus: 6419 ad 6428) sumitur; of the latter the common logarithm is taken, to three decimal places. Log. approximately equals 1.246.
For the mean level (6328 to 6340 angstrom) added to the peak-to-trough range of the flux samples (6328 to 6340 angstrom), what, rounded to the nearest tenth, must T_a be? 20.8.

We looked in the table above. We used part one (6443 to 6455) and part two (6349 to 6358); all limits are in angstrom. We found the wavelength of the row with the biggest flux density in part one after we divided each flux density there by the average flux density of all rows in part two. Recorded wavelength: 6443.84 angstrom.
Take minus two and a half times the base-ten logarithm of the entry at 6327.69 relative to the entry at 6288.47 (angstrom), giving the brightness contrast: -0.10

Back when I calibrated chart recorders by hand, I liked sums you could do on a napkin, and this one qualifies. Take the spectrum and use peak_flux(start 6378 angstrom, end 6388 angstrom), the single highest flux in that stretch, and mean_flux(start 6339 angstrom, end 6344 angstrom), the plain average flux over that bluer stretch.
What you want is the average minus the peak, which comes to 0.7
